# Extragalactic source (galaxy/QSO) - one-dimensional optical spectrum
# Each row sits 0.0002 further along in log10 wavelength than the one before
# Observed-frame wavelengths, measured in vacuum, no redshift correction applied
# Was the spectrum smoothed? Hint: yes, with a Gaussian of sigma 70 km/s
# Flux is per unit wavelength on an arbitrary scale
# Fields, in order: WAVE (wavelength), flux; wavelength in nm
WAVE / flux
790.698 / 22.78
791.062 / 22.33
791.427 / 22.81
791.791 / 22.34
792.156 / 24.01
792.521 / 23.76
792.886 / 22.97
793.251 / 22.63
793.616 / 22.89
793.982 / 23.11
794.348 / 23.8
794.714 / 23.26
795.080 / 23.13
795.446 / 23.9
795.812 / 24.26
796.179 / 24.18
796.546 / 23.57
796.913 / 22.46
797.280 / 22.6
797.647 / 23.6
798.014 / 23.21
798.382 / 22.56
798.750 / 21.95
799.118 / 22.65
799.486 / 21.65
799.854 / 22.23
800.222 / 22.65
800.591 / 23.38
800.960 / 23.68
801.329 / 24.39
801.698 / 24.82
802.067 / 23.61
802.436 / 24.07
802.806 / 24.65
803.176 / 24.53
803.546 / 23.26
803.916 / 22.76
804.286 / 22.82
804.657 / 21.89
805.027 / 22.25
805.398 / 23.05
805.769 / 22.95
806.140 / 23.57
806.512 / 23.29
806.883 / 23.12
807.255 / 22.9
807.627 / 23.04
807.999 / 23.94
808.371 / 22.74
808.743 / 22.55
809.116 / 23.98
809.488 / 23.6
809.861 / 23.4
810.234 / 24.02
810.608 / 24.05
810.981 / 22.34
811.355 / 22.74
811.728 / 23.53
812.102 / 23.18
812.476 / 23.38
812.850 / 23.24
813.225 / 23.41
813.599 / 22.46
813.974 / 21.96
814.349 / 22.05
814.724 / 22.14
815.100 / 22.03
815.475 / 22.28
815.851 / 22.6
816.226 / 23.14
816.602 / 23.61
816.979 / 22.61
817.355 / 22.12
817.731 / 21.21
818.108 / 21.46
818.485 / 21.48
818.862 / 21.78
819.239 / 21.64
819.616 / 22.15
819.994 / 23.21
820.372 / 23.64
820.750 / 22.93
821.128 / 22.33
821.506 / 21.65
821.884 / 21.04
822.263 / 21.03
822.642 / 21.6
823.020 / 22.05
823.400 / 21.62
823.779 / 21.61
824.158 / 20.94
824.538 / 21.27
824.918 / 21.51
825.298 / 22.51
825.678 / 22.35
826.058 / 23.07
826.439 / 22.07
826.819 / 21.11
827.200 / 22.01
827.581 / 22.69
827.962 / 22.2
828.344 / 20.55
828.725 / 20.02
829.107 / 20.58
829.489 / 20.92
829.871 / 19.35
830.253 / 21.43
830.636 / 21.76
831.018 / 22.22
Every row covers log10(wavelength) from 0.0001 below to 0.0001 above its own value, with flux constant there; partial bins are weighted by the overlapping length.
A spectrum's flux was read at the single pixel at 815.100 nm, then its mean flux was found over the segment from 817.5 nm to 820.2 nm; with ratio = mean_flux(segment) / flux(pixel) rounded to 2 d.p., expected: 0.99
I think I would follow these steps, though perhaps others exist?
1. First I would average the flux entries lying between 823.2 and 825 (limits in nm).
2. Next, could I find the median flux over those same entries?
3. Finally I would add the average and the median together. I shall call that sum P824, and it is 43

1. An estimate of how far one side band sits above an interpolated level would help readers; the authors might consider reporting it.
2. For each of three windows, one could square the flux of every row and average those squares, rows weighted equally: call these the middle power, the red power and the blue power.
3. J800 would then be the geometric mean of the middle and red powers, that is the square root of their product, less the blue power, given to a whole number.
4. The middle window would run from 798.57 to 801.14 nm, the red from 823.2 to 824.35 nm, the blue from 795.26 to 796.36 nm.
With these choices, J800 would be -98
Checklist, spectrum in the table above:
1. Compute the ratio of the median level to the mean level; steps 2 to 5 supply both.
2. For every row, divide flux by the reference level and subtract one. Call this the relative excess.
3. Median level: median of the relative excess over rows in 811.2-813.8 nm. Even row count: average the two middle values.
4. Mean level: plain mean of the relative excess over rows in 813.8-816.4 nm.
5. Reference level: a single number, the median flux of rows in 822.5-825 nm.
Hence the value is 2.3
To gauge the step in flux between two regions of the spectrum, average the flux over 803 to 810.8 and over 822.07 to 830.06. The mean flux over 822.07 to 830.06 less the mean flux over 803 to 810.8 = -1.7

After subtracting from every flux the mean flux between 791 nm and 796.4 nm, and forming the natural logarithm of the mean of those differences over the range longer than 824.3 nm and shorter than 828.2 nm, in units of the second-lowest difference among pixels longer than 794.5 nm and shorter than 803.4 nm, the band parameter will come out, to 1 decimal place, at -0.1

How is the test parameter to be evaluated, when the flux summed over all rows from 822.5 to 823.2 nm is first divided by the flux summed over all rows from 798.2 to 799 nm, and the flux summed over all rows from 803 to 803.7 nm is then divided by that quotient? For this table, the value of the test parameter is 48.7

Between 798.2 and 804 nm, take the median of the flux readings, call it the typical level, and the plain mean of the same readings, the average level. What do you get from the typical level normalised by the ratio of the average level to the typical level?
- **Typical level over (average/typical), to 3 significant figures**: 23.3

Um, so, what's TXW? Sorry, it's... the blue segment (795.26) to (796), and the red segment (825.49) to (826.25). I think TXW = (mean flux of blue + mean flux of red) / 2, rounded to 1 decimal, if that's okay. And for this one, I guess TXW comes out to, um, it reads 23.4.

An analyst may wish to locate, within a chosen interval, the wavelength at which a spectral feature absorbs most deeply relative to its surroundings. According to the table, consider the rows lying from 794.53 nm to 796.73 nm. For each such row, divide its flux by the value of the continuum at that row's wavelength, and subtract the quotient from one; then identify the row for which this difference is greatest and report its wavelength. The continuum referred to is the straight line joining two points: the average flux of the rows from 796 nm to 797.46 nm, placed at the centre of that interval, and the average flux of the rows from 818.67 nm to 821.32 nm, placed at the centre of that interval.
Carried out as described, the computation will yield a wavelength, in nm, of 795.080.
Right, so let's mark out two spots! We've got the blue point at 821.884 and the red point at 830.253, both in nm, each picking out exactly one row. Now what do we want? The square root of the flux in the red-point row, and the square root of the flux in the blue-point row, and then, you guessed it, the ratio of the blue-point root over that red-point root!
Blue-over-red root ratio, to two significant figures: 0.99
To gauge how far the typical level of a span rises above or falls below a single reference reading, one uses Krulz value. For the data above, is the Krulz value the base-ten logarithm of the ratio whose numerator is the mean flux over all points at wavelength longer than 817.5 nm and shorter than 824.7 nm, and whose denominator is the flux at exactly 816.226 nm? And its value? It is -0.025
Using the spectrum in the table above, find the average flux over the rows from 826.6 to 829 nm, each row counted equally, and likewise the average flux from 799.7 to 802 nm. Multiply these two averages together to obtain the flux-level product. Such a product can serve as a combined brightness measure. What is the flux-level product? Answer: 504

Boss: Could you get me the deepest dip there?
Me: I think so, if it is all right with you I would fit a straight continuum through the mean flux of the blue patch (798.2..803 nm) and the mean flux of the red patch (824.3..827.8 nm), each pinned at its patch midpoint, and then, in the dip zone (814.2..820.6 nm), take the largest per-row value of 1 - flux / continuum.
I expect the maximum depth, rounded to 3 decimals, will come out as 0.055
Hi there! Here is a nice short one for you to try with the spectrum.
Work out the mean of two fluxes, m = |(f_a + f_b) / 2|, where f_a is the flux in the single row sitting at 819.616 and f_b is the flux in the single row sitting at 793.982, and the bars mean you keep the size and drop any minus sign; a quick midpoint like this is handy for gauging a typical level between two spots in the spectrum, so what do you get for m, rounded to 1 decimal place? 22.6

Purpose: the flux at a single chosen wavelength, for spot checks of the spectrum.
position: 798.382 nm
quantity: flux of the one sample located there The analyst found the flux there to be 22.56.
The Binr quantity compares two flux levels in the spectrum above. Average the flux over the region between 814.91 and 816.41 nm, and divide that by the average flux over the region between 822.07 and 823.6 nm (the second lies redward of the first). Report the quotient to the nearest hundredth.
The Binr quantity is 1.04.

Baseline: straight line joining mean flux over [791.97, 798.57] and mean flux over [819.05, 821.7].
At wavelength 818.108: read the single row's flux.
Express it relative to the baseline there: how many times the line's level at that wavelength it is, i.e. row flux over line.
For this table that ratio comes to 0.95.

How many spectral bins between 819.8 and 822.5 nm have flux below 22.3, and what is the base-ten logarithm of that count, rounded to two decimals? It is 0.48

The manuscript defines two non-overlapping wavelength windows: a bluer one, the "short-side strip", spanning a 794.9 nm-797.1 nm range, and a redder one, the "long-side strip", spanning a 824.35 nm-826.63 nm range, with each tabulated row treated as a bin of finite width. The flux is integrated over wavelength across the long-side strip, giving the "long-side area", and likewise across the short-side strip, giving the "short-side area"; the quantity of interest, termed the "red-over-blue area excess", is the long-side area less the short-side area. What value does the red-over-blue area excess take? -1.4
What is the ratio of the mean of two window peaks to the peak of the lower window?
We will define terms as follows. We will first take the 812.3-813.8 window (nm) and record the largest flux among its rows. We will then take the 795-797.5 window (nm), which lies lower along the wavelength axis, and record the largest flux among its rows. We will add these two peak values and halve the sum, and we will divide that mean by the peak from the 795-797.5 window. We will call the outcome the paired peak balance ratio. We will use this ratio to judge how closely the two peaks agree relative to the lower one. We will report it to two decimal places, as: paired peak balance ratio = 0.98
